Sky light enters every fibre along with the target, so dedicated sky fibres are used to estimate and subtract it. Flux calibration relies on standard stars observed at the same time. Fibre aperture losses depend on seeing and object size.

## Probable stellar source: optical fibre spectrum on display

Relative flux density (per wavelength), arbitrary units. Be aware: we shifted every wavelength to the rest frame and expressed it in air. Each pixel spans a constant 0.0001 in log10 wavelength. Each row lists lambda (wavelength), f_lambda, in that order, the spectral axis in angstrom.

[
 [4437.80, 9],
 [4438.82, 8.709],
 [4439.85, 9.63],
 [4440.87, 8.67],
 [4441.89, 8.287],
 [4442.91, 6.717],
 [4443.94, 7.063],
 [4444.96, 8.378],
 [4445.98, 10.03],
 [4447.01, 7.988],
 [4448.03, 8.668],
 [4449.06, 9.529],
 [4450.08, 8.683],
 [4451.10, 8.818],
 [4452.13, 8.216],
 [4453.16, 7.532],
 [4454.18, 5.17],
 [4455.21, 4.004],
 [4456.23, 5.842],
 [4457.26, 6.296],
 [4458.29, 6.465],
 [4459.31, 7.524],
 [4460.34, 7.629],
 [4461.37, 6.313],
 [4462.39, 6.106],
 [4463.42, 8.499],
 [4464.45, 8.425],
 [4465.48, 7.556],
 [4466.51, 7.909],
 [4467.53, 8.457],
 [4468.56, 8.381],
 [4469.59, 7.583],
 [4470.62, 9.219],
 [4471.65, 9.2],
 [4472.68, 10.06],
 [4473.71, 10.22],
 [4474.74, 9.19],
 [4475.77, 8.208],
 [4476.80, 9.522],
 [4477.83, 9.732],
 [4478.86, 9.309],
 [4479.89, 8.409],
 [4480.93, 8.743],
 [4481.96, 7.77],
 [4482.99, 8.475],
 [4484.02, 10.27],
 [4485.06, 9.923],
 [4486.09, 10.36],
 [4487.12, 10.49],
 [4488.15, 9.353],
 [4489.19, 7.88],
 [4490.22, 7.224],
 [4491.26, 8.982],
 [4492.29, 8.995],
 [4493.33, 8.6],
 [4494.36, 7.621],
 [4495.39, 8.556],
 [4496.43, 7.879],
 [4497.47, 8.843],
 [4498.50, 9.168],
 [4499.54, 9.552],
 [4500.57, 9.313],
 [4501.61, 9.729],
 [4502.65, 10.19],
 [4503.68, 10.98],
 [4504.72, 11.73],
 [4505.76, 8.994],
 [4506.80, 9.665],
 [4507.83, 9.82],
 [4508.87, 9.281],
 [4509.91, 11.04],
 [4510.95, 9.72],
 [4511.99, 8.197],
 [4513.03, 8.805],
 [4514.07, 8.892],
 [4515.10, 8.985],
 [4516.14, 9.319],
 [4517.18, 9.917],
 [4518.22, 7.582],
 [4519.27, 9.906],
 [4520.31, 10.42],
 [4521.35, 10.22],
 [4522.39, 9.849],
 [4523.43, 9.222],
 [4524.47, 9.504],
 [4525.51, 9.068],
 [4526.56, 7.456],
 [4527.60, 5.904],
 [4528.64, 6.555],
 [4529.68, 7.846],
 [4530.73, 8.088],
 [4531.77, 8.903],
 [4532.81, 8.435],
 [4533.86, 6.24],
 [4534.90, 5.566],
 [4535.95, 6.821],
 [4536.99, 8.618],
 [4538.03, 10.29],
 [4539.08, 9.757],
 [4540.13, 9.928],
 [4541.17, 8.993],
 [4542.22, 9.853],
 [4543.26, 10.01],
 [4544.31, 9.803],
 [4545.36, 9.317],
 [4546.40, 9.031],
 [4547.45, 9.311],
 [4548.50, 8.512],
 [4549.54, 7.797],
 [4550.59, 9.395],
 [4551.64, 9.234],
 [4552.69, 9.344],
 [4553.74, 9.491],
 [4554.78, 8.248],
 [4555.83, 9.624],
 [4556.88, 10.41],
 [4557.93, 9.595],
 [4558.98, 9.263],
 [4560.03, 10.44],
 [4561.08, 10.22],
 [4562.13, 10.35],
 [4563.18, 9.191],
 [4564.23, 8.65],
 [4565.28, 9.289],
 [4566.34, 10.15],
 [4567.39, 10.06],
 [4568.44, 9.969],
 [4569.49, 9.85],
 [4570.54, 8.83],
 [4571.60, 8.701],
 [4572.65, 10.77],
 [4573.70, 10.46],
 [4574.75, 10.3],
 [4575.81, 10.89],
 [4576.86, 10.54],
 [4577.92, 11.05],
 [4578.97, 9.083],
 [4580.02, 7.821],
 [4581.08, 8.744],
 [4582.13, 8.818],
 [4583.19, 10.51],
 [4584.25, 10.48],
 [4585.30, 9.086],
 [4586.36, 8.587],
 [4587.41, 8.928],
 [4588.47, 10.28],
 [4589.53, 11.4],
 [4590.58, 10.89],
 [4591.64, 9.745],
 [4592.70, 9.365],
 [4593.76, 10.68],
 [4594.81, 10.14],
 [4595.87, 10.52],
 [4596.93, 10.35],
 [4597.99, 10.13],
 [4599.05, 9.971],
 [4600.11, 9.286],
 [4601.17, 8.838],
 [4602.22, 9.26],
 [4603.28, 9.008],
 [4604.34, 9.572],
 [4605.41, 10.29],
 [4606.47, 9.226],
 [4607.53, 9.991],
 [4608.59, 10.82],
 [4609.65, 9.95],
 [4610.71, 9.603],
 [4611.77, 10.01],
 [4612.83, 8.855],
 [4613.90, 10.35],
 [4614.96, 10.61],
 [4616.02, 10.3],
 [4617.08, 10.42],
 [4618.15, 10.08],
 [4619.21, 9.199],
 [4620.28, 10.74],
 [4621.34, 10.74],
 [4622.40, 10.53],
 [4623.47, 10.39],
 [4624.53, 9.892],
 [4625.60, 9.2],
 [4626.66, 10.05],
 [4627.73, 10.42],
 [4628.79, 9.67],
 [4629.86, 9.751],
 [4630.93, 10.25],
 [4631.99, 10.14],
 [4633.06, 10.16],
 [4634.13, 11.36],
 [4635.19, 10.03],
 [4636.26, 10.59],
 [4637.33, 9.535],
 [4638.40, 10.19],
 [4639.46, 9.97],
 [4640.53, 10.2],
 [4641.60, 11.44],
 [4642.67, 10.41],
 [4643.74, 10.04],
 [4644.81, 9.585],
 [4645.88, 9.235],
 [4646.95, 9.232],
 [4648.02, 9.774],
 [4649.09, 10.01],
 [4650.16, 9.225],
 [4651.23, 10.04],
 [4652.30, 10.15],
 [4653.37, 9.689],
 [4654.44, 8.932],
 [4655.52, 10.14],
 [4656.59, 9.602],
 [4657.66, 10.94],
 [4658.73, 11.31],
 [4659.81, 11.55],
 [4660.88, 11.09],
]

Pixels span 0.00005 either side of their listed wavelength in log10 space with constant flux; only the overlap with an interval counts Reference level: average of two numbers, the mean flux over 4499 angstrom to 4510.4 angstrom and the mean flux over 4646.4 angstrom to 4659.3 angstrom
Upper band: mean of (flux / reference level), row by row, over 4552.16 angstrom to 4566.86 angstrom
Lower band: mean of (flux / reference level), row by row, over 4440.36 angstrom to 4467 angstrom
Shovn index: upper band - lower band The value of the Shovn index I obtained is 0.20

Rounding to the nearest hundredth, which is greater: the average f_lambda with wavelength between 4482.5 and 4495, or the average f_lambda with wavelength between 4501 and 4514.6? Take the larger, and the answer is 9.77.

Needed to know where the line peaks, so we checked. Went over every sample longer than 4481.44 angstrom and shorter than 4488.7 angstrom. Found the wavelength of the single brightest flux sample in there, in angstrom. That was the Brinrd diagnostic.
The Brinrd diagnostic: 4487.12 angstrom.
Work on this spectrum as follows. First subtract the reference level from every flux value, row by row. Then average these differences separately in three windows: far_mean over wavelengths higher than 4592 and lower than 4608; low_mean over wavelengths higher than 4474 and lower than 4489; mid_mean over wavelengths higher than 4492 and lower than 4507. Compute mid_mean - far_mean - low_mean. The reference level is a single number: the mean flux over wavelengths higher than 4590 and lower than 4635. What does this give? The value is 0.3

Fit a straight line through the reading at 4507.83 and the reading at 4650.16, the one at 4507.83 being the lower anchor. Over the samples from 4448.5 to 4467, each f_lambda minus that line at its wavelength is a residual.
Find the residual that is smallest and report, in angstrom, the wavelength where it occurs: 4455.21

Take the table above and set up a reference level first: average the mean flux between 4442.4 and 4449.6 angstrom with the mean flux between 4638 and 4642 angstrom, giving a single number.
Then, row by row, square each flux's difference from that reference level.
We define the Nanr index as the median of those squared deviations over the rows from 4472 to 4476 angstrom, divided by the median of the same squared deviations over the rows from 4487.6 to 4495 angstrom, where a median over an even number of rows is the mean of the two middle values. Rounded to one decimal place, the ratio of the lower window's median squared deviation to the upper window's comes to 0.9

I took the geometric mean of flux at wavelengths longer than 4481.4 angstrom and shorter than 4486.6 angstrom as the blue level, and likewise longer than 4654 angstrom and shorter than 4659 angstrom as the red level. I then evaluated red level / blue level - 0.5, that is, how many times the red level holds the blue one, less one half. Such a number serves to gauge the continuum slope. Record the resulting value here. 0.59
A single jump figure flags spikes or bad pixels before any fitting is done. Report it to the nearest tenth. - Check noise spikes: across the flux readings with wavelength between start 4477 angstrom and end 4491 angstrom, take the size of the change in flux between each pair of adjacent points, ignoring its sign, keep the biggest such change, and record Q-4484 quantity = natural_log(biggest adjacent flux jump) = 0.6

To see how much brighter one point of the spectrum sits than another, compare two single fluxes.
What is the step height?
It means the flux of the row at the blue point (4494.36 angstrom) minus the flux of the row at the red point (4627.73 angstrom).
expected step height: -2.8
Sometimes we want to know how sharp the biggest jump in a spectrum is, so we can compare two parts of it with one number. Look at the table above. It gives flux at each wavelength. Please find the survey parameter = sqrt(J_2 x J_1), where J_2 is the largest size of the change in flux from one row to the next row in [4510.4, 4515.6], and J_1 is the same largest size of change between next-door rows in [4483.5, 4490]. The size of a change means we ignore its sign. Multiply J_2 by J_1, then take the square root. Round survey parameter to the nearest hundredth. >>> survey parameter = 1.50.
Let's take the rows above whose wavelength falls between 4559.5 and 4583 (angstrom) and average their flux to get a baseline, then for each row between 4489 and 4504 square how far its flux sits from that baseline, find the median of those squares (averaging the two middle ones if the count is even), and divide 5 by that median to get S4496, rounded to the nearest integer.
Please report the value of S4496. 6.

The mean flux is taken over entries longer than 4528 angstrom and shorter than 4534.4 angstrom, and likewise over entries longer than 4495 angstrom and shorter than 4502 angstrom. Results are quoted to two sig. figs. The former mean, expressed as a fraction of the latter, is 0.85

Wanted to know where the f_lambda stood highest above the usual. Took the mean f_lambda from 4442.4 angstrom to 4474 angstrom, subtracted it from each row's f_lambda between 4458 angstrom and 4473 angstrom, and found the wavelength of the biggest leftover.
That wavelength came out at 4472.68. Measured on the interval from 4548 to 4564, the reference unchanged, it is 4560.03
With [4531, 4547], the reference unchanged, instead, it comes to 4538.03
